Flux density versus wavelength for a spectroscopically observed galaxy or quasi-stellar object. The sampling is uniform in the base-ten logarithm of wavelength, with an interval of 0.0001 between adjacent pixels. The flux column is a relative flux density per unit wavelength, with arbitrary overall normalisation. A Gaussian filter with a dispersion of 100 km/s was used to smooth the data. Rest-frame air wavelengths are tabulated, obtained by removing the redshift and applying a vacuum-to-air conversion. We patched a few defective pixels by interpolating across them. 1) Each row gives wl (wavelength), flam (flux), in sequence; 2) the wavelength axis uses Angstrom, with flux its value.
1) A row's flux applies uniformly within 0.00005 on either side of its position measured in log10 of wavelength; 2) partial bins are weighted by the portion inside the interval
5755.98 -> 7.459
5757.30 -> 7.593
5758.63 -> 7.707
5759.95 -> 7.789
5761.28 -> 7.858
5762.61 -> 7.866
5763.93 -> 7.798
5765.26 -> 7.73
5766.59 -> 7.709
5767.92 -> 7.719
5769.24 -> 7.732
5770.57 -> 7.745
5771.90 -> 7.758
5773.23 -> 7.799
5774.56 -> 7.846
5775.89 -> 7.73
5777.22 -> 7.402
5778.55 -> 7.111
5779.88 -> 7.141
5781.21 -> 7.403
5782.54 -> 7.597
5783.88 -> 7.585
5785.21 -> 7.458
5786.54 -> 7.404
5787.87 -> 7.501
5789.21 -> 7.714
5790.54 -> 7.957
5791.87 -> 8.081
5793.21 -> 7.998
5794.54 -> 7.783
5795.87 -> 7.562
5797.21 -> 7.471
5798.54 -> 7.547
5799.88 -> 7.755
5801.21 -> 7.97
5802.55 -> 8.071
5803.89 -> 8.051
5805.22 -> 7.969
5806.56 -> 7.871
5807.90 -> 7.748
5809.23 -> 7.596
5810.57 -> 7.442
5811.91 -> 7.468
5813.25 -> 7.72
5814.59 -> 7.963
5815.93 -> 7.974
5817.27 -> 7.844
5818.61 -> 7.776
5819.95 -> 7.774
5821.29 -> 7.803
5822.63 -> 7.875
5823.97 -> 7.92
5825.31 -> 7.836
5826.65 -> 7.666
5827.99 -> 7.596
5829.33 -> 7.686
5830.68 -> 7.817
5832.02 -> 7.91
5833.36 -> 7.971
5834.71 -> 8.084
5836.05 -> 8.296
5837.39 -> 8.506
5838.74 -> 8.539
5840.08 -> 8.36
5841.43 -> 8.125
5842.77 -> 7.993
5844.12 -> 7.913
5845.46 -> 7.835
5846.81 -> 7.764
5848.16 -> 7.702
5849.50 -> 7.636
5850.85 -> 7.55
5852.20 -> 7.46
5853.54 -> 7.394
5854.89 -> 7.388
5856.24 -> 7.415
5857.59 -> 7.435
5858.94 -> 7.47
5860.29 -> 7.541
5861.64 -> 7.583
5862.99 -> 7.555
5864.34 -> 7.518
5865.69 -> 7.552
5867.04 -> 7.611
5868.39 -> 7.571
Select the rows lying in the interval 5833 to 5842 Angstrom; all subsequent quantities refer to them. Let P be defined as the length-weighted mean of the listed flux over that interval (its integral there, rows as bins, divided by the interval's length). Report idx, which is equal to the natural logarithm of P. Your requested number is 2.11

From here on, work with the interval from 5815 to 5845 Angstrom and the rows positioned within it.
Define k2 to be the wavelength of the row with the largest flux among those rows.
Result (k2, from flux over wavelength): 5838.74 Angstrom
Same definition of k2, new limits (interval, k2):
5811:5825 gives 5815.93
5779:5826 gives 5791.87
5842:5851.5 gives 5842.77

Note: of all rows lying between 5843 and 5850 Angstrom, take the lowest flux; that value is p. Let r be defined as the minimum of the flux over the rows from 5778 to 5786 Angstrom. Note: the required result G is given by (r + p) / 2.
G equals 7.37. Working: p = 7.636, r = 7.111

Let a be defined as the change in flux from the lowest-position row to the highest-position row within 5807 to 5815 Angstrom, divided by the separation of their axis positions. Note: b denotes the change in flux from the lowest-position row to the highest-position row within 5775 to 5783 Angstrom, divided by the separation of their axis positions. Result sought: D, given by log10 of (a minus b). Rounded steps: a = 0.03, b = -0.02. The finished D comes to -1.3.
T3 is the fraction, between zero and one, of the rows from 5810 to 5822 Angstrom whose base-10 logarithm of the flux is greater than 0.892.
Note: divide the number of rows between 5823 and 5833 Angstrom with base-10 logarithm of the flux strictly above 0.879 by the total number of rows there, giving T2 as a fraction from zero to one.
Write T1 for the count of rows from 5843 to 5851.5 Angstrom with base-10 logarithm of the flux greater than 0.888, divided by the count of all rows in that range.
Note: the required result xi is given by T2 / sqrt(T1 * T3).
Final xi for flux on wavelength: 2.1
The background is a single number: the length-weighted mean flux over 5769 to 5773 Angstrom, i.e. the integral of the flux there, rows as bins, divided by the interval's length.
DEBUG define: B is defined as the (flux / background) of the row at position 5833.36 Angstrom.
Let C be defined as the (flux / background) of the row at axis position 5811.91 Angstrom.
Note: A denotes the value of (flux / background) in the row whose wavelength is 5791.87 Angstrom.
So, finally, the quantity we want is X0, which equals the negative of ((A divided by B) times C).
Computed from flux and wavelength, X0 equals -0.98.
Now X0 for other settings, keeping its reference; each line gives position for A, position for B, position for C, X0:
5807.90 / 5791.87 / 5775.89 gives -0.96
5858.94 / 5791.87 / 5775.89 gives -0.92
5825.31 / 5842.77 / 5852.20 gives -0.94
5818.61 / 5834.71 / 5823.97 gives -0.98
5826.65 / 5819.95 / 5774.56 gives -1.00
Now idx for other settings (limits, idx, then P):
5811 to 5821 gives 2.05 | 7.78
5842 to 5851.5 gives 2.05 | 7.78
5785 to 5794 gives 2.05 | 7.75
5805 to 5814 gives 2.04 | 7.67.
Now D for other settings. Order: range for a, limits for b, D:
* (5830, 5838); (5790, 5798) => -0.8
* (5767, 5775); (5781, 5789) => -2.4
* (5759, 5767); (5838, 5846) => -1.0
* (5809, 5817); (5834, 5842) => -1.3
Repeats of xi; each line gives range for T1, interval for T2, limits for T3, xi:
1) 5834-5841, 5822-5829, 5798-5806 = 1.2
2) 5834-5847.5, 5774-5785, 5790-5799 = 0.8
